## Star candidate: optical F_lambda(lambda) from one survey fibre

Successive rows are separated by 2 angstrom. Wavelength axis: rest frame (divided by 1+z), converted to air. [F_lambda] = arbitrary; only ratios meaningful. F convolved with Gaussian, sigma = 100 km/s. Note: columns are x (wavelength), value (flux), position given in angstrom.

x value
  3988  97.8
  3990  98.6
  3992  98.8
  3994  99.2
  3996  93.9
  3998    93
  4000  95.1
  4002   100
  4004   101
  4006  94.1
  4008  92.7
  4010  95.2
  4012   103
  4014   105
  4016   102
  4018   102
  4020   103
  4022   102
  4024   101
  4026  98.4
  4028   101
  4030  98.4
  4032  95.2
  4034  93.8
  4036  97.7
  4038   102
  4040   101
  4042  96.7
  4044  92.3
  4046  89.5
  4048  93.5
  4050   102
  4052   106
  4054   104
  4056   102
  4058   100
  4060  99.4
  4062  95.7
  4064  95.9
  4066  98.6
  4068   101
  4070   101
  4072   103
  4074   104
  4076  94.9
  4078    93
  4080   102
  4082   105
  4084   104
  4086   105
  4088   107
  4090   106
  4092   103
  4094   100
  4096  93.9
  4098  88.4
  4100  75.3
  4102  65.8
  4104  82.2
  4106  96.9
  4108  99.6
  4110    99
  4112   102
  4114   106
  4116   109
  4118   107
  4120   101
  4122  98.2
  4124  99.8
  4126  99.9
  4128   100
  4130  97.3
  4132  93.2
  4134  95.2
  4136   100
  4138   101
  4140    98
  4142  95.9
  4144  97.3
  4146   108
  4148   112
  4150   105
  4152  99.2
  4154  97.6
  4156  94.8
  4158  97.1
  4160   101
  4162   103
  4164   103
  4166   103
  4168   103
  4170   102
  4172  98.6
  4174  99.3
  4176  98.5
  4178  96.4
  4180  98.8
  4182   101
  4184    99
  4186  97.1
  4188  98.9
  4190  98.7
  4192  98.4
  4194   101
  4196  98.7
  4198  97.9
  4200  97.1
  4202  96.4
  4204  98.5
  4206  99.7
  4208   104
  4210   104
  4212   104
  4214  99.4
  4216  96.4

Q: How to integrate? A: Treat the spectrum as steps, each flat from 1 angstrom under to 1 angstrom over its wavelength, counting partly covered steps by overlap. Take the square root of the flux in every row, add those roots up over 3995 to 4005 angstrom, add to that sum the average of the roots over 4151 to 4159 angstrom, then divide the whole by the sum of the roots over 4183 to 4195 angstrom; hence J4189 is 0.99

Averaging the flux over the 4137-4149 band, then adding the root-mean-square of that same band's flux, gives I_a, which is 204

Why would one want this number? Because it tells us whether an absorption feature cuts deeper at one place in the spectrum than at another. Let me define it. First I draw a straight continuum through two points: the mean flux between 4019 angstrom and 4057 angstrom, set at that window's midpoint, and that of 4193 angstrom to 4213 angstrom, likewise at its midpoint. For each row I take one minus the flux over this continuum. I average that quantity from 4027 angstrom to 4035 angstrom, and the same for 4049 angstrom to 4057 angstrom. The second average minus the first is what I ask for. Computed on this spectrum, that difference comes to -0.06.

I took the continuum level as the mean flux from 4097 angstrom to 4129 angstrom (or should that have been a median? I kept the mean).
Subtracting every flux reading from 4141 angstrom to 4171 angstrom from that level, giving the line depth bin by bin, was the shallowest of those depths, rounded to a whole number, -16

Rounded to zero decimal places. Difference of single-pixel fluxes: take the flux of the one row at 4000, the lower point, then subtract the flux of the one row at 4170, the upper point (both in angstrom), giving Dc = -7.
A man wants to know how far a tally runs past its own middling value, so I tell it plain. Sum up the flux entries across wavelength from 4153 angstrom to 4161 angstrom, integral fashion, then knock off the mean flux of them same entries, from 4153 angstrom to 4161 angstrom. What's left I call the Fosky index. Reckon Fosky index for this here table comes 683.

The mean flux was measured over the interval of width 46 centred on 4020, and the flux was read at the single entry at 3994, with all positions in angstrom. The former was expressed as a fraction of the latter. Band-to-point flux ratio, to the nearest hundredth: 1.00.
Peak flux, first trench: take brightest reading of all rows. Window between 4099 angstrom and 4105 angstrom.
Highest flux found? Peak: 82.2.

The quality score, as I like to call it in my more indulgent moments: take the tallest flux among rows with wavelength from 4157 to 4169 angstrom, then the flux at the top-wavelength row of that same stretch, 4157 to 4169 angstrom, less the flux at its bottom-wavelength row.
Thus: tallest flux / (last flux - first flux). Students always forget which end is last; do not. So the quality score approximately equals 17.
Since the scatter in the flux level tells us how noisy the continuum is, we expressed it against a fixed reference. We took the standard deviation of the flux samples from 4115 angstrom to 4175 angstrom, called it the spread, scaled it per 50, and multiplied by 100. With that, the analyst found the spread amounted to 9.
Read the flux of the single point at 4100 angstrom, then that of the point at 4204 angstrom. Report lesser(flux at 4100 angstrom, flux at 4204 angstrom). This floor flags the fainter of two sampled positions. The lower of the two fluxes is 75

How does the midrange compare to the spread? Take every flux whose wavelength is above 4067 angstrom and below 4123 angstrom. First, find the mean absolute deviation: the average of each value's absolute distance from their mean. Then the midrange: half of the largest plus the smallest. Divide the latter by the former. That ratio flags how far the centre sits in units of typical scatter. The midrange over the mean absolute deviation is 13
